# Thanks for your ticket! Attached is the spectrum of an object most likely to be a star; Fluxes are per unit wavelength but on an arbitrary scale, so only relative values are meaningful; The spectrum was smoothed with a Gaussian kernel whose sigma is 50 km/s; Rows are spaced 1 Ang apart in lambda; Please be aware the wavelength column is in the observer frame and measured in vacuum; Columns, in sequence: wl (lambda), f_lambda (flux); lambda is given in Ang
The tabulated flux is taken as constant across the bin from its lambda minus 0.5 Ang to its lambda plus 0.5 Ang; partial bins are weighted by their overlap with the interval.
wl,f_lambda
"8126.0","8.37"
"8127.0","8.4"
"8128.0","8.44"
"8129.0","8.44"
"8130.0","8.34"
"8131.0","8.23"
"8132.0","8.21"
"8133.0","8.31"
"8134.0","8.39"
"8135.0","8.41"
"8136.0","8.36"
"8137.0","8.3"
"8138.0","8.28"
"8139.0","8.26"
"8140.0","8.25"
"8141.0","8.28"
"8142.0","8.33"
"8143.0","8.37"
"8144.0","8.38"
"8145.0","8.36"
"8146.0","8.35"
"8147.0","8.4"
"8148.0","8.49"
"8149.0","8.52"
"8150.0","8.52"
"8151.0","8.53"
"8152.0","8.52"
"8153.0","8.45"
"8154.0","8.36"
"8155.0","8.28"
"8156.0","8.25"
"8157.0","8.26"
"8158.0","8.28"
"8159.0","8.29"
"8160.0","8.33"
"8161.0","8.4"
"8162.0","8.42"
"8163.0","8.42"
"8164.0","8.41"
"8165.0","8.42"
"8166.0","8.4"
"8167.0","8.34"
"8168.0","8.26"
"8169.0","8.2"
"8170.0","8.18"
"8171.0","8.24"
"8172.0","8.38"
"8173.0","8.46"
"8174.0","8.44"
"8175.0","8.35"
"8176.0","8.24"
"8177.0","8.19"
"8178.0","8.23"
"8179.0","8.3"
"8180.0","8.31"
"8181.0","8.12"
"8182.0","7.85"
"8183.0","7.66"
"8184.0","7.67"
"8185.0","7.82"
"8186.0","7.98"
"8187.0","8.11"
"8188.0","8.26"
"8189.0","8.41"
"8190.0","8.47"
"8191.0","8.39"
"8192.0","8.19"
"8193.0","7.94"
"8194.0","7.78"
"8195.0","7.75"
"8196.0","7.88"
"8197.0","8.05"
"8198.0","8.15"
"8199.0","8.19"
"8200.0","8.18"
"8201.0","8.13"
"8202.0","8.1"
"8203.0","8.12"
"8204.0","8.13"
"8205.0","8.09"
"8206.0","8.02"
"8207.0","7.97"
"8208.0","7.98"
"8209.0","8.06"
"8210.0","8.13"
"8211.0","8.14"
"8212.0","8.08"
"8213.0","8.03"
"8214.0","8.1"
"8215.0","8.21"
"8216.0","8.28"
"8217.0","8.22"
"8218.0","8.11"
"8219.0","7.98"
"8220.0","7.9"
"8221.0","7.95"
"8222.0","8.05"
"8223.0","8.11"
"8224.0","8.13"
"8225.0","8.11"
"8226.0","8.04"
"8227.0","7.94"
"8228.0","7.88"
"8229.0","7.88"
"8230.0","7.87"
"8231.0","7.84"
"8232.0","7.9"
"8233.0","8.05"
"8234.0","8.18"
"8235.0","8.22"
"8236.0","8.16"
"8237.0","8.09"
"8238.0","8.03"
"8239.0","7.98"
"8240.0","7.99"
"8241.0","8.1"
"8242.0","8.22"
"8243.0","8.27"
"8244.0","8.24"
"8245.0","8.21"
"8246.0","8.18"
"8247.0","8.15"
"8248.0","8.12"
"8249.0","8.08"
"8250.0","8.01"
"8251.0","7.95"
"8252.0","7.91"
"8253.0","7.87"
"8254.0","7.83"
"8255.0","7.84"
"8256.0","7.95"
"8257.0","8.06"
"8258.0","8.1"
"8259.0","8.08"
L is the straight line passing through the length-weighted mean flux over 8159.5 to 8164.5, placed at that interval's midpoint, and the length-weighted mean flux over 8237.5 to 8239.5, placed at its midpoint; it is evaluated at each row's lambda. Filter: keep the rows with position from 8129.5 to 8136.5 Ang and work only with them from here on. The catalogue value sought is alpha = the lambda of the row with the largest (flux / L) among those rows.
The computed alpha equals 8135.0 Ang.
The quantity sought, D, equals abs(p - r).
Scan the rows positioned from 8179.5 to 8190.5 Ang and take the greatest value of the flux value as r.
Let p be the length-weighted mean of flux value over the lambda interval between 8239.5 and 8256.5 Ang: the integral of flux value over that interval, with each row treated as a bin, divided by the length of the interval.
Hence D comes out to 0.42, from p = 8.05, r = 8.47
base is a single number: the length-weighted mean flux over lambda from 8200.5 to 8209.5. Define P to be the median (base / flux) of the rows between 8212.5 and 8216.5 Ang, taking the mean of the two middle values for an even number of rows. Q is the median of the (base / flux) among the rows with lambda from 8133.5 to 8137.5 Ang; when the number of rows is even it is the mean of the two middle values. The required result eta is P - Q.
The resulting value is 0.026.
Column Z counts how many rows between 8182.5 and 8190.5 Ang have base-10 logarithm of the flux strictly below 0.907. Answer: 4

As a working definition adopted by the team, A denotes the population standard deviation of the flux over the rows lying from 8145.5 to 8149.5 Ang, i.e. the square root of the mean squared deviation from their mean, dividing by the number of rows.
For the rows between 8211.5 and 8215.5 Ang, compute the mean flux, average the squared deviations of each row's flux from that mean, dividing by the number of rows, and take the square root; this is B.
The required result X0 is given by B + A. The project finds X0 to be 0.134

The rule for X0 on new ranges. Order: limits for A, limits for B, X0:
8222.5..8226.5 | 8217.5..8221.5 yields 0.112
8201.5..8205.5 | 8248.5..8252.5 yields 0.080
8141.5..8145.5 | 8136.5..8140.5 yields 0.038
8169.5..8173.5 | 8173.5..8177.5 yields 0.208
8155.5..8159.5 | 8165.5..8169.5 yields 0.092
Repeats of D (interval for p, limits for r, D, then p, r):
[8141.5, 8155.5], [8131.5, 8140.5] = 0.01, 8.42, 8.41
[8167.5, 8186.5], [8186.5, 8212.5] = 0.32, 8.15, 8.47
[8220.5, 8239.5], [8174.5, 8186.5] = 0.33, 8.02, 8.35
